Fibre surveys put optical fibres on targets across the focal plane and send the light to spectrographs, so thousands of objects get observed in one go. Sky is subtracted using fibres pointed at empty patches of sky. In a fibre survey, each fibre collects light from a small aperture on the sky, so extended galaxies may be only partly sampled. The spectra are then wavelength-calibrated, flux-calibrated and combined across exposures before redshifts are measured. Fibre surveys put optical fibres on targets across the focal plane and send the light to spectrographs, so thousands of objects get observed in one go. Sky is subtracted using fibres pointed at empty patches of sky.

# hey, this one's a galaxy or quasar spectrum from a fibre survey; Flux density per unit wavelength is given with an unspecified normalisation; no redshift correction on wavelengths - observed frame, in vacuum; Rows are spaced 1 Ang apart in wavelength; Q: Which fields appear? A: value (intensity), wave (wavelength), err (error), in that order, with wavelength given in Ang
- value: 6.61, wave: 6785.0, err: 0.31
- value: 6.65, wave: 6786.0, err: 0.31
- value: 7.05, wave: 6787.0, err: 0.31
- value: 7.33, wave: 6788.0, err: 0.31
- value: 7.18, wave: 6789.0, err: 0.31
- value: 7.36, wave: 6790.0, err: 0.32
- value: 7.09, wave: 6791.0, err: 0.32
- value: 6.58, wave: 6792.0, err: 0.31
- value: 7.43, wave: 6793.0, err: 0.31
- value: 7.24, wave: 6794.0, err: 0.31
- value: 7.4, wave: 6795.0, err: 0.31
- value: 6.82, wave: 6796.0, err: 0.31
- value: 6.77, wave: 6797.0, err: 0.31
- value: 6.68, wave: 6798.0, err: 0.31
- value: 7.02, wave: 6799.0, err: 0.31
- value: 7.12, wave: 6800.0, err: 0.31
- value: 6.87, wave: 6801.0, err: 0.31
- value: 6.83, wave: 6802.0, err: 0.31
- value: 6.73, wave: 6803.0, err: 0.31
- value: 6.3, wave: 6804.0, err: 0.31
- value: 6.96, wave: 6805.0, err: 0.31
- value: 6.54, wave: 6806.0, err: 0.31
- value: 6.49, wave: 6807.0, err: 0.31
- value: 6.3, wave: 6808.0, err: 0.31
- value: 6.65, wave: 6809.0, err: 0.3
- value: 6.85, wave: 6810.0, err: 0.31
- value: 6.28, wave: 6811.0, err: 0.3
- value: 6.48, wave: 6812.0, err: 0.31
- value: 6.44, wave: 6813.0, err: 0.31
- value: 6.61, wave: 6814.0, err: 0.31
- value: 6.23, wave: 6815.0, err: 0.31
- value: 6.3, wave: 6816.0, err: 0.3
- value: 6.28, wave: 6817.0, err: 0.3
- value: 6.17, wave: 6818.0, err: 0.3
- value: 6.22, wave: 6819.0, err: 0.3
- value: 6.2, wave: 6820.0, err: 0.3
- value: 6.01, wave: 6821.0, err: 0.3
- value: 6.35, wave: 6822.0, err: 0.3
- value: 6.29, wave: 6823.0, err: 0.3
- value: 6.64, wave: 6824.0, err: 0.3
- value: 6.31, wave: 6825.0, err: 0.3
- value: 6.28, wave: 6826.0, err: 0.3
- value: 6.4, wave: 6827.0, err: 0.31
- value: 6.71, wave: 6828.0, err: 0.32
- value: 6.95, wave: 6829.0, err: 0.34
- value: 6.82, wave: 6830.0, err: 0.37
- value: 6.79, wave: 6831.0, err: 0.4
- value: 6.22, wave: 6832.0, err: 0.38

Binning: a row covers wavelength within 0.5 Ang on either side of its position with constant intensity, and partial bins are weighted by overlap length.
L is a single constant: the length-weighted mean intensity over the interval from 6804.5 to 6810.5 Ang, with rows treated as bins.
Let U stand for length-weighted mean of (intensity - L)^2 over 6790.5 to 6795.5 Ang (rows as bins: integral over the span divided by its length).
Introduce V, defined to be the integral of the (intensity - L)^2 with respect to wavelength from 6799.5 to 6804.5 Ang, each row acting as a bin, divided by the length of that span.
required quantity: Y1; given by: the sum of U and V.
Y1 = 0.45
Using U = 0.36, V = 0.091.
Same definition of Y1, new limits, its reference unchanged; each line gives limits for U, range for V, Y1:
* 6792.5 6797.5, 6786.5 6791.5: 0.67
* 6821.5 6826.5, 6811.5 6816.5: 0.15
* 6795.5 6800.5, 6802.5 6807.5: 0.14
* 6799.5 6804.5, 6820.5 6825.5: 0.23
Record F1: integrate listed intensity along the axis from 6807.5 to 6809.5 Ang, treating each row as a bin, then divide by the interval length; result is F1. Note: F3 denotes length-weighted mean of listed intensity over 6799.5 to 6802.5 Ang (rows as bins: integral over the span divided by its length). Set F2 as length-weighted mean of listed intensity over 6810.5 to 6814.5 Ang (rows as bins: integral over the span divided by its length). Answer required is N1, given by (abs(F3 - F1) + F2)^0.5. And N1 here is 2.63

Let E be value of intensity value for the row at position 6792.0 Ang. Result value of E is 6.58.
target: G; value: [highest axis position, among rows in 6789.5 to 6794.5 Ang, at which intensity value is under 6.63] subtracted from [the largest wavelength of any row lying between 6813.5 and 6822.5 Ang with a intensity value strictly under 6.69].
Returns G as 30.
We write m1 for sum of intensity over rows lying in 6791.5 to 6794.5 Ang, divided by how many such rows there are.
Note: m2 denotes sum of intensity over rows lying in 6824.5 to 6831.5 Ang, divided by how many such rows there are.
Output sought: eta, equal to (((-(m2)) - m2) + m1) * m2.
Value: -41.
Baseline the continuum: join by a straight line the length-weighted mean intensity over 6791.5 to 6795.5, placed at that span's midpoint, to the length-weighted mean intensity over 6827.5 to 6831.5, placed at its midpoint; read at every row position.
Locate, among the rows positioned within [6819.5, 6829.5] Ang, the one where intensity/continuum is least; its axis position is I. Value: 6821.0 Ang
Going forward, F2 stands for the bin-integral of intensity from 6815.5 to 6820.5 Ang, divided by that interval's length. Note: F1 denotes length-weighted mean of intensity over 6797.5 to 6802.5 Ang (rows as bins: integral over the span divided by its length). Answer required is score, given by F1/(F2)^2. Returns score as 0.178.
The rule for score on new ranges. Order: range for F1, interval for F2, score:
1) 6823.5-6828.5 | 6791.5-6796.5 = 0.129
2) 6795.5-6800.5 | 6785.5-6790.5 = 0.136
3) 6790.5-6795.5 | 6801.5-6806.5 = 0.161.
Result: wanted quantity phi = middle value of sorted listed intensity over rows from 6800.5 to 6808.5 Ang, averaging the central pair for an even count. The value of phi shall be 6.6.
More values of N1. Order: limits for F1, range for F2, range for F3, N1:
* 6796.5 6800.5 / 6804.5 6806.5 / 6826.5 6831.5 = 2.63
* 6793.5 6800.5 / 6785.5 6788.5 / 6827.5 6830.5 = 2.68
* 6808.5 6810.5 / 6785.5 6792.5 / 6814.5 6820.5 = 2.75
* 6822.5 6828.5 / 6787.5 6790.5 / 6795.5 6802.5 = 2.78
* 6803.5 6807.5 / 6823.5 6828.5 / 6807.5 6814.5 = 2.55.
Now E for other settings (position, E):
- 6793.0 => 7.43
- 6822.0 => 6.35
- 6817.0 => 6.28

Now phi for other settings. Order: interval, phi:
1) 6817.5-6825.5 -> 6.3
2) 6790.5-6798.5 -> 7.0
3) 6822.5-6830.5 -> 6.5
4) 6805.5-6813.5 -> 6.5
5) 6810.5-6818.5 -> 6.3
